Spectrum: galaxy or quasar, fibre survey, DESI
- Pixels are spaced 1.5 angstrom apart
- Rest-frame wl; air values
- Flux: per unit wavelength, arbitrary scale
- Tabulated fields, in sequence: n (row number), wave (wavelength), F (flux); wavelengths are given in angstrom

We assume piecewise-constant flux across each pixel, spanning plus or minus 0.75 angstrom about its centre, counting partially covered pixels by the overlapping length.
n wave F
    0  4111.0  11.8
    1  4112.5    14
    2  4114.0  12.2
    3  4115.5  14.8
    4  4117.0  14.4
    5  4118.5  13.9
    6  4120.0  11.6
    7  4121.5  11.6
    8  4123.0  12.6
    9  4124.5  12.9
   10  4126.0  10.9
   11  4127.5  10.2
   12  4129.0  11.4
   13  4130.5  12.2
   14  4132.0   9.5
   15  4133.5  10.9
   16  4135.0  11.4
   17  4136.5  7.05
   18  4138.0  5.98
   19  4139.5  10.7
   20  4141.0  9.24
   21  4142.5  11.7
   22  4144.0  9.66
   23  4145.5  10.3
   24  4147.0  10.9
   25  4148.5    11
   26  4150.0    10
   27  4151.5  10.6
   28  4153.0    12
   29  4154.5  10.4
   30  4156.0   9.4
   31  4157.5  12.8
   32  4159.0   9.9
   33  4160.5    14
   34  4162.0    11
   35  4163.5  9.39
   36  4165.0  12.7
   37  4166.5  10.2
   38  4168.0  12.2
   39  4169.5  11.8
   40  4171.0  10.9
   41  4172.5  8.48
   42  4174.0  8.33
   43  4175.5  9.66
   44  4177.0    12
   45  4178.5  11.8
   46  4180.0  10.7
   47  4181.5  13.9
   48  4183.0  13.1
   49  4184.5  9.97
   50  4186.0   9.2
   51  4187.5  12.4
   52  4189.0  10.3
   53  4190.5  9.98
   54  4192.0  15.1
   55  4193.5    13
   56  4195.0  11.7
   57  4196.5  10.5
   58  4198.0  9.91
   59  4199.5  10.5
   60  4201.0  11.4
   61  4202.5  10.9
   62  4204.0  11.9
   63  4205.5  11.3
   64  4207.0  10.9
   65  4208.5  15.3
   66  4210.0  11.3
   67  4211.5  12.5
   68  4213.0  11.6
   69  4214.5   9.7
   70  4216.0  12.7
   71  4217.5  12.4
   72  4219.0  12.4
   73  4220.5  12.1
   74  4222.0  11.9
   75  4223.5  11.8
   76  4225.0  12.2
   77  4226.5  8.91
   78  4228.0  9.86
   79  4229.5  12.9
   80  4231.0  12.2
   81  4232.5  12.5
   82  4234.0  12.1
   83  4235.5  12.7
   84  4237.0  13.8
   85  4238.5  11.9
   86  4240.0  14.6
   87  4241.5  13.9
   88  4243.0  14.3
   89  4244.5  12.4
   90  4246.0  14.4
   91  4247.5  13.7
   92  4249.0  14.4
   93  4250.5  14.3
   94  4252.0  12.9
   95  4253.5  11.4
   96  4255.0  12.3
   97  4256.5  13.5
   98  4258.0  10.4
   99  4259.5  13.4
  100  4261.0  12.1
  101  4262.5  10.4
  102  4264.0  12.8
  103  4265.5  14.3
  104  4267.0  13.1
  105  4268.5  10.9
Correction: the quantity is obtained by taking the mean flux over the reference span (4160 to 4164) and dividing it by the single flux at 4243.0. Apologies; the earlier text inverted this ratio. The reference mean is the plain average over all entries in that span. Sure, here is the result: 0.80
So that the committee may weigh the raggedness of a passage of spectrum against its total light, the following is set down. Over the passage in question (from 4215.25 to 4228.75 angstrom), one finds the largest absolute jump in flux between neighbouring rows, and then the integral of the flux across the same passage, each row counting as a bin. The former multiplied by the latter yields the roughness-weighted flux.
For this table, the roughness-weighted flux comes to 515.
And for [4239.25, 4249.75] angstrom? 293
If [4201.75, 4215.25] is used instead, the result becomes 696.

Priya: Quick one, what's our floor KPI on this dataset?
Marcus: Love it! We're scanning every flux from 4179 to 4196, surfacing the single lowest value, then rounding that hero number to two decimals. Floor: 9.20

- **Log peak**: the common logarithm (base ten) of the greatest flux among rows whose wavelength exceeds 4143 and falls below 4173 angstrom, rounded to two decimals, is 1.15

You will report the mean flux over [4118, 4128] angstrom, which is 12.0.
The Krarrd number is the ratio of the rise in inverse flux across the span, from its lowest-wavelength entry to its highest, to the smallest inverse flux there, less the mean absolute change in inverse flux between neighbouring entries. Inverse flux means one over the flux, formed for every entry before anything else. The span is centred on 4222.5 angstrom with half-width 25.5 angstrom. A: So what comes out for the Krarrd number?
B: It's -0.44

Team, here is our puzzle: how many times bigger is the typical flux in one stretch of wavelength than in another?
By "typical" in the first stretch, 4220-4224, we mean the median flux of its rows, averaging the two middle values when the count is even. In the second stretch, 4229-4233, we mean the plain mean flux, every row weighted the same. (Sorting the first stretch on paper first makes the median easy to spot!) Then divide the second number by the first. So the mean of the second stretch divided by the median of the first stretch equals 1.05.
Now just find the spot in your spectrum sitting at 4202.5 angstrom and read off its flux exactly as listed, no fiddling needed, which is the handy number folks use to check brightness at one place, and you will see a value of 10.9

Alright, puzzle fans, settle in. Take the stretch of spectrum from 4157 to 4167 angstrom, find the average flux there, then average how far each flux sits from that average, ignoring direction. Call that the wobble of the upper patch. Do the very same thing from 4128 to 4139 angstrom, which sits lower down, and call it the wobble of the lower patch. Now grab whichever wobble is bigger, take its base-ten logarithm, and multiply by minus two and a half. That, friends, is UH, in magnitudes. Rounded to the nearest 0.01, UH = -0.72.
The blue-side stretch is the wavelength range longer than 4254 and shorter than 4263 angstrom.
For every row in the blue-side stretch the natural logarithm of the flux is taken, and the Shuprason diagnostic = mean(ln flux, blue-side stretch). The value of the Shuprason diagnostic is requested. 2.48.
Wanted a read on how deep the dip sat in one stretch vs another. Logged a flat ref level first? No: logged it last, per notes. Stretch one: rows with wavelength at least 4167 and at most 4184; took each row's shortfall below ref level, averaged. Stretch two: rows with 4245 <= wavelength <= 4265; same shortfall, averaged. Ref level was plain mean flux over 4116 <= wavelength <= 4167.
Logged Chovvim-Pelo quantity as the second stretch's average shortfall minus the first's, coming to -1.6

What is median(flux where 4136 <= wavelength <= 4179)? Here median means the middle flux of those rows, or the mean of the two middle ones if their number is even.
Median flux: 10.6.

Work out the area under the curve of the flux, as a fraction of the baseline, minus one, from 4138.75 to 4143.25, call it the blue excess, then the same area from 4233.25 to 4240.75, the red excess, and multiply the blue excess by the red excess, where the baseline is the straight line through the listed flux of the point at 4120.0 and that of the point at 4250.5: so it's 0.30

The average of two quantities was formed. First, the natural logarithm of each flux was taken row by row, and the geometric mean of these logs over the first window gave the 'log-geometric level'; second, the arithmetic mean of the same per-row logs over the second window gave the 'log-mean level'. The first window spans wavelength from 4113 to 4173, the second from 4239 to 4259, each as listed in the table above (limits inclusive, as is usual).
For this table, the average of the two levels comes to 2.48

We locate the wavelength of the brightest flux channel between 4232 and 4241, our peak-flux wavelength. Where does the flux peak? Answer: 4240.0 angstrom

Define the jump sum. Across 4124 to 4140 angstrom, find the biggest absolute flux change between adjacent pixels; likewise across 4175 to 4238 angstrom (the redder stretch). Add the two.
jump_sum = 10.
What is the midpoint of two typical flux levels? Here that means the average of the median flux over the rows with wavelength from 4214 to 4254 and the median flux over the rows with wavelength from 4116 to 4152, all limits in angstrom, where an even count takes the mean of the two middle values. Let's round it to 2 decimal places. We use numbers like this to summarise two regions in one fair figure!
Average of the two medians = 11.65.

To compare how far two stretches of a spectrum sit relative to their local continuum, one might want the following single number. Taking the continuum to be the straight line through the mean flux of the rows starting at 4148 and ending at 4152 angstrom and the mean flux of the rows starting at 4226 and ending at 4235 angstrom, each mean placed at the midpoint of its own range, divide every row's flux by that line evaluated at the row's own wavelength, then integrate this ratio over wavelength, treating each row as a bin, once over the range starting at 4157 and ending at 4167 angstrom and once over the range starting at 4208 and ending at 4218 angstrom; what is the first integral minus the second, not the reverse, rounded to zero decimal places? 0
